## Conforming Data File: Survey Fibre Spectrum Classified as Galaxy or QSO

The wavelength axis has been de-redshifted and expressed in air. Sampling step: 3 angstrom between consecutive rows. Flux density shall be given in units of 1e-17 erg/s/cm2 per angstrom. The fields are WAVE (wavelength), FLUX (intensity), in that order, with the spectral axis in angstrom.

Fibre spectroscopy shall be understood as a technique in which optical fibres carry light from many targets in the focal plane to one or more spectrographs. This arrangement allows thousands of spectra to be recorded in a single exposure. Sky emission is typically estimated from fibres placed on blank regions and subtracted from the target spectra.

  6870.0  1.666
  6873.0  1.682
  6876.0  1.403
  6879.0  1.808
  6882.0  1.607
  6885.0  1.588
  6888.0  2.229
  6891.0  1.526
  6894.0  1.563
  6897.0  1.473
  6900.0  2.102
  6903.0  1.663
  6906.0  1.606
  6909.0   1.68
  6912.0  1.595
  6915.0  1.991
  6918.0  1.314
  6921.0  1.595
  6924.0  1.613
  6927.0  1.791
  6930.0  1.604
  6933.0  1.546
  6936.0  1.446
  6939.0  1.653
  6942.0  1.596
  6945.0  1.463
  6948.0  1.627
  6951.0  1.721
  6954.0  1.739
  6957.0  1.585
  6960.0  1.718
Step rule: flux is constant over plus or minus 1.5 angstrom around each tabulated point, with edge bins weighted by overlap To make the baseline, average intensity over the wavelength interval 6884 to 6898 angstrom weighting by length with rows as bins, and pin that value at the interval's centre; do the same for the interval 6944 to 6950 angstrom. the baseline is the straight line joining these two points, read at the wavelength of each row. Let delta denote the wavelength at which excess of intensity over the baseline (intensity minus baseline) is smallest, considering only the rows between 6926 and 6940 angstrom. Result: 6936.0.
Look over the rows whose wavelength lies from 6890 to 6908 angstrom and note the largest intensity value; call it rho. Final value 2.102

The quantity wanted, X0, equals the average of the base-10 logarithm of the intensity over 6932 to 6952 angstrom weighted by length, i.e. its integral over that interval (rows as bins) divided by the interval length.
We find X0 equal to 0.197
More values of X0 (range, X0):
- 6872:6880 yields 0.206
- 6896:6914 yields 0.228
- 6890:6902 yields 0.219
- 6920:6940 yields 0.205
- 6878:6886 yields 0.220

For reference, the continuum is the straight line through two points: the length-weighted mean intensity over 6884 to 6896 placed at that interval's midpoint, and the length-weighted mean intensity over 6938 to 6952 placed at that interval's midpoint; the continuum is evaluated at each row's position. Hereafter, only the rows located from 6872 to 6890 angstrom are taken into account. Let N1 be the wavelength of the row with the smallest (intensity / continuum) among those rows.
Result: 6876.0 angstrom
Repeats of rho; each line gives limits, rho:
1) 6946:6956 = 1.739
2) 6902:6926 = 1.991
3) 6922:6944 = 1.791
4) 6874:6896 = 2.229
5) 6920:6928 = 1.791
